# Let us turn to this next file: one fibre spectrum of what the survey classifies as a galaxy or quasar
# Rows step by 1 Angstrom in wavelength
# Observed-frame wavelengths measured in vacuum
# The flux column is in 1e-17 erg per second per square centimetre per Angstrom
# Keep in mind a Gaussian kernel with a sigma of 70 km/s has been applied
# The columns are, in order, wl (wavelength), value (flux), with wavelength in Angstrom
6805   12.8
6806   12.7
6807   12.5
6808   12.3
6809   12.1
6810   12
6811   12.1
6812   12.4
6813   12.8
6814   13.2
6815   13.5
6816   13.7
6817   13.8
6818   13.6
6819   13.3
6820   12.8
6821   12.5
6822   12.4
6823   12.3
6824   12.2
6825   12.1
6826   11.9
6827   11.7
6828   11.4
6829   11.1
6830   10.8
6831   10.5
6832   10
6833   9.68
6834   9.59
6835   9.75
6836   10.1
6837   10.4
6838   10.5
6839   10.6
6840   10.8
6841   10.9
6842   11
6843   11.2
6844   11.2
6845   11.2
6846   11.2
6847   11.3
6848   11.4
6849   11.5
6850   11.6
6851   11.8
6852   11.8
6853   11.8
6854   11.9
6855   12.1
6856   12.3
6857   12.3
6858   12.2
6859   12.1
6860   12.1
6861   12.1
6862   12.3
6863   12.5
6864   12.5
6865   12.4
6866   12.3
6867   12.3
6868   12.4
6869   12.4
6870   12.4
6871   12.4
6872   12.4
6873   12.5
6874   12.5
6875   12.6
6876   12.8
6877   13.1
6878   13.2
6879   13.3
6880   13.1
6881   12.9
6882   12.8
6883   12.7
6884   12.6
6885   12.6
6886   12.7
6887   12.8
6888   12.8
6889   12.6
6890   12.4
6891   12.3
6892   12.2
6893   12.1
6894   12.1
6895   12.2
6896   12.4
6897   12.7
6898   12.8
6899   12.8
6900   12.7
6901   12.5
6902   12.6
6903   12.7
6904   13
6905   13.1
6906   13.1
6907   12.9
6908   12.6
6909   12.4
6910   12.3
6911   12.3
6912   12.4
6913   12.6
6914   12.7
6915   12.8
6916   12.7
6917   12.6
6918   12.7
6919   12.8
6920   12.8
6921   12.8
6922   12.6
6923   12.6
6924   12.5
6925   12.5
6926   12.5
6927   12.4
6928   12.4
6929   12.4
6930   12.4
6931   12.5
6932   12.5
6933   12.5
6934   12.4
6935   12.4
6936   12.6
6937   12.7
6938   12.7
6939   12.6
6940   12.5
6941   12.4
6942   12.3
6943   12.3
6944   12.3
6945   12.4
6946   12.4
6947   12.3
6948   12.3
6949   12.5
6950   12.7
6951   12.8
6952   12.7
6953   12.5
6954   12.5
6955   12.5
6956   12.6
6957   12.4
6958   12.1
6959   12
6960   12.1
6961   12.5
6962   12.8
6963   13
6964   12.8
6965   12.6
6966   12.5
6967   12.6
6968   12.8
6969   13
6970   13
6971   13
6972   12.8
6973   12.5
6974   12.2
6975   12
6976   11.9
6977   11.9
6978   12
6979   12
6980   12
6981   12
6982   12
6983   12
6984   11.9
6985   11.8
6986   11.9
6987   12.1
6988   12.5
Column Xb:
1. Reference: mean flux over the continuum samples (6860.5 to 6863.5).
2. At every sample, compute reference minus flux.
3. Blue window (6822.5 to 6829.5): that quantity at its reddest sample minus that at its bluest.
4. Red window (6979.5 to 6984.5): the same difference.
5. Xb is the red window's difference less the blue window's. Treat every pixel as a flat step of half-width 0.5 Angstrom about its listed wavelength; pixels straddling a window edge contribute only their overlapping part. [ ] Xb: -1.1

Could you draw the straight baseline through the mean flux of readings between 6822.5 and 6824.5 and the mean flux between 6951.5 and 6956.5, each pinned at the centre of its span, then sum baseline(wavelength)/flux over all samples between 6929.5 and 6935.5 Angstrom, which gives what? 6.03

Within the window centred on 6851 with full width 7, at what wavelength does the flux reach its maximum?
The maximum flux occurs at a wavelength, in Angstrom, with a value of 6854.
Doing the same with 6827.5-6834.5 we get 6828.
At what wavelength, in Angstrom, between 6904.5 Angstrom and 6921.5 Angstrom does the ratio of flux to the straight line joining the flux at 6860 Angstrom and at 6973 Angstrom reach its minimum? 6911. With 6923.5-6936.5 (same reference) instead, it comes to 6935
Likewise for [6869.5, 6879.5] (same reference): 6872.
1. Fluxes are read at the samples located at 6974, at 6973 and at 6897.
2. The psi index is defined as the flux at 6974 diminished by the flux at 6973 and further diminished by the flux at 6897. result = -13.0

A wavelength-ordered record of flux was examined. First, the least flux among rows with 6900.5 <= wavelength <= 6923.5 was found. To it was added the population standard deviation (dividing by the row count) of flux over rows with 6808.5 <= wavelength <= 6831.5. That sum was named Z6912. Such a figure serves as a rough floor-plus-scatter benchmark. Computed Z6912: 13.2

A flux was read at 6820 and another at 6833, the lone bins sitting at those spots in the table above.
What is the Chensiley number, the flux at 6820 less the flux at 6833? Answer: 3.1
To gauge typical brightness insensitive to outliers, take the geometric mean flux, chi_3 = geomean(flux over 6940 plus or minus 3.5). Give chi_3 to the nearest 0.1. 12.5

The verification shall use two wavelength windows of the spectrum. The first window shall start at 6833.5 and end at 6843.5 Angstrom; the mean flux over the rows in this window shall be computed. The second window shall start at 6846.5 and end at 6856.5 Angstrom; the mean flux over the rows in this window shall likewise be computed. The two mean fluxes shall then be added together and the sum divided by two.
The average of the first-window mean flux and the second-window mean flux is 11.1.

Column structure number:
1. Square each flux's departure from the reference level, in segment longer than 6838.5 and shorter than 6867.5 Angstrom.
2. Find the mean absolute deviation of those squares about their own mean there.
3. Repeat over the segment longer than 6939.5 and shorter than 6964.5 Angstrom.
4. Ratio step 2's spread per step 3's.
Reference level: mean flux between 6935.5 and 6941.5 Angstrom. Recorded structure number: 15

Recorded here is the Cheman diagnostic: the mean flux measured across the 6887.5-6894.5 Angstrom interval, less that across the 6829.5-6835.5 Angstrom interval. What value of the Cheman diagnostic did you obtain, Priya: 2.3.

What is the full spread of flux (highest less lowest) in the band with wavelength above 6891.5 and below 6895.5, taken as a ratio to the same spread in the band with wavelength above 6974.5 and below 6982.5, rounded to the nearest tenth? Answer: 1.0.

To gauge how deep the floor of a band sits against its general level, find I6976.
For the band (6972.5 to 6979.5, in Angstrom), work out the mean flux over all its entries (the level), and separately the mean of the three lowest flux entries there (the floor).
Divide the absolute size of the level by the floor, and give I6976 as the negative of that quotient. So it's -1.01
